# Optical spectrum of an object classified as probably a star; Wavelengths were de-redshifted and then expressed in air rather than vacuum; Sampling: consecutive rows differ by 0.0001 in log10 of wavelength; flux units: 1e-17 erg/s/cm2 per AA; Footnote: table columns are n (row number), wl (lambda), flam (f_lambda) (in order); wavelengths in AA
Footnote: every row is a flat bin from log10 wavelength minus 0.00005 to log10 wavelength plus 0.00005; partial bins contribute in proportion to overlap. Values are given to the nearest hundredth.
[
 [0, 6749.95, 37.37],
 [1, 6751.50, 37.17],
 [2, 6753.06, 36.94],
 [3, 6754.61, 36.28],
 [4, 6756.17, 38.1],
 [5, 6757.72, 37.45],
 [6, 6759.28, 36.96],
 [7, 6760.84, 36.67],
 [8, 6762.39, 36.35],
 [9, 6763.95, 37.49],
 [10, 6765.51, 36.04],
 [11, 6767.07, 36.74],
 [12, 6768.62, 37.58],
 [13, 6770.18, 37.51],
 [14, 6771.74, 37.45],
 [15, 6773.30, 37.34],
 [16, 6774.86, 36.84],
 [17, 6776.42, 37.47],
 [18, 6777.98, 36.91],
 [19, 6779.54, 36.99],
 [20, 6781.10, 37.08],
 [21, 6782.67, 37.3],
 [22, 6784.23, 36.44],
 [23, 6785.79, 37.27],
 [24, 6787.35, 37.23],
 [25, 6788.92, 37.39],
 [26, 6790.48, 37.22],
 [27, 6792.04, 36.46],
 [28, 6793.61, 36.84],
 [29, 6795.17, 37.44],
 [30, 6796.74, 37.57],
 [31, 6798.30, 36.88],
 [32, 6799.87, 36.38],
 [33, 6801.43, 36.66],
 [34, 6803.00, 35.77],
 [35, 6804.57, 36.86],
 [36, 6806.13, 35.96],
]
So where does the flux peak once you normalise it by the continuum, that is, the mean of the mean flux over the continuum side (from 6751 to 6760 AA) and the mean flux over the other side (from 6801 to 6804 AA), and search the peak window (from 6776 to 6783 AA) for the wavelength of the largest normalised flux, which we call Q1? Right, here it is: 6776.42 AA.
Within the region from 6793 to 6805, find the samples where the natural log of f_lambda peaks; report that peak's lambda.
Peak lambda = 6796.74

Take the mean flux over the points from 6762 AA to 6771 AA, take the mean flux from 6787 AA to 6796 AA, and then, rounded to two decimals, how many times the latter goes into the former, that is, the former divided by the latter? 1.00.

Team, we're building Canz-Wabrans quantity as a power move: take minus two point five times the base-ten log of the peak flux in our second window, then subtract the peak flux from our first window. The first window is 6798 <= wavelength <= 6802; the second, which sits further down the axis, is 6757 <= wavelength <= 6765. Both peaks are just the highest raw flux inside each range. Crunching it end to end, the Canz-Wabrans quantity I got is -40.8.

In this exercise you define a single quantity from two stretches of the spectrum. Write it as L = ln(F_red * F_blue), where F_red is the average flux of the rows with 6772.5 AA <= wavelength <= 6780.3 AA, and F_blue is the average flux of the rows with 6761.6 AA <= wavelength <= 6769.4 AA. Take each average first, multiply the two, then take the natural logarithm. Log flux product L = 7.22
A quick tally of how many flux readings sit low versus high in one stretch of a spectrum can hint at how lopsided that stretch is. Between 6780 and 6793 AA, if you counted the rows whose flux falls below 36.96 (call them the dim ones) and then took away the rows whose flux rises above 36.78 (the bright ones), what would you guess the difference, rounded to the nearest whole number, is -4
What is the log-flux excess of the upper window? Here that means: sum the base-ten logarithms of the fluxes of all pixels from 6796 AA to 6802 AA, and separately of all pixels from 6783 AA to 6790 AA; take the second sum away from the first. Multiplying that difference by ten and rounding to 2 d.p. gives -0.10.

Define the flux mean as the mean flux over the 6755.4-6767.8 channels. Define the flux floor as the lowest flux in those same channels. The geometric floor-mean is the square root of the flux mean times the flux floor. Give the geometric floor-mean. 36.5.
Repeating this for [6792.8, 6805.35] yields 36.3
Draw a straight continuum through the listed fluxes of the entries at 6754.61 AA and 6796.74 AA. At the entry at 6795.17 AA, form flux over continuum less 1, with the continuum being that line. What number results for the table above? 0.00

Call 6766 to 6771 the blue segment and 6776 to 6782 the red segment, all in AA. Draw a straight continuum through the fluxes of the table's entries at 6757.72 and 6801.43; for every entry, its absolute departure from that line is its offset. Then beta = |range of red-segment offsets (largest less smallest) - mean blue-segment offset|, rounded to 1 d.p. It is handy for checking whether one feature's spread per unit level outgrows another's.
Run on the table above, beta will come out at 0.1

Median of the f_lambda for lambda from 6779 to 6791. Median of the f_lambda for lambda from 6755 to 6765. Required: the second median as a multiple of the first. 1.00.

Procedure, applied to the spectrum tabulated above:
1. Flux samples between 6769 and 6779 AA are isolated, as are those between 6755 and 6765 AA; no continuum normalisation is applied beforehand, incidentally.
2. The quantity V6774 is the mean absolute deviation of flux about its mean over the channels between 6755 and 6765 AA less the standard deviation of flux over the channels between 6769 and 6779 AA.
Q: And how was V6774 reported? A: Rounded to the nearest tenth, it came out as 0.2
